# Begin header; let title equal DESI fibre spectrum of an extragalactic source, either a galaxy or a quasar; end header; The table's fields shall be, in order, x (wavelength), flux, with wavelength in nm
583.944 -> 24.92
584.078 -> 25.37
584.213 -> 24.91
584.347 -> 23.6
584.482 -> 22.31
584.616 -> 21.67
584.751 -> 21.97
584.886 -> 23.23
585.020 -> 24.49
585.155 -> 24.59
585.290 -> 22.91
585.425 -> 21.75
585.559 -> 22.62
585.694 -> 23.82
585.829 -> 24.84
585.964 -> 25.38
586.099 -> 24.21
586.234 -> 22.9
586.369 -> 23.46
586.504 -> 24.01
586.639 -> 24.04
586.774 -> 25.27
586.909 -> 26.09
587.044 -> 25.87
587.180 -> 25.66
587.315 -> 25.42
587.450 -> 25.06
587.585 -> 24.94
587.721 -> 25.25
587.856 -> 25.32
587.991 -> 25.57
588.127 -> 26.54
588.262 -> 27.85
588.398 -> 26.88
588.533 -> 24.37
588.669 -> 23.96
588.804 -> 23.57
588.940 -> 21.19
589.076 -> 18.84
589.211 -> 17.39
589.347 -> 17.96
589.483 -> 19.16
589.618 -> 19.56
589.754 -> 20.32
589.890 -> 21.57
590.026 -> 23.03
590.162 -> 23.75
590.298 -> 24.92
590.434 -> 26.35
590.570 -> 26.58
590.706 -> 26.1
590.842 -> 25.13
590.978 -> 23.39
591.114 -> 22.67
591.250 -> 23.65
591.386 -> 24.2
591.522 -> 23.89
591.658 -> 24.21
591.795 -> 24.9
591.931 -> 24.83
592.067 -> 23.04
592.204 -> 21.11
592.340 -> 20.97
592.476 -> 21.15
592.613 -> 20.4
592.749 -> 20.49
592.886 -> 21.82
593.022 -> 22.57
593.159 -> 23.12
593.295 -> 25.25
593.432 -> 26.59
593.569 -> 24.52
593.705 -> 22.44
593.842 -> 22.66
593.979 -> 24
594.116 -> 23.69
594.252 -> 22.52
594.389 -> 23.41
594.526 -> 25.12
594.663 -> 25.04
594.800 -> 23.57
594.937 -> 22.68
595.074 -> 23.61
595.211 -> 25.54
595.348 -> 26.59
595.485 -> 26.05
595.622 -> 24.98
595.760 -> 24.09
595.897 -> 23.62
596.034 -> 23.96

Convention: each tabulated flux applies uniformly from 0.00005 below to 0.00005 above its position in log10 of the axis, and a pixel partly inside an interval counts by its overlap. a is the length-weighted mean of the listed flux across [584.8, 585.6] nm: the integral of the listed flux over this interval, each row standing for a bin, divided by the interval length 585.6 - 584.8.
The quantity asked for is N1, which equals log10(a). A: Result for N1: 1.37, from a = 23.3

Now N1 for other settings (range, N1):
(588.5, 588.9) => 1.38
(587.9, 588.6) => 1.42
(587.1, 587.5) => 1.40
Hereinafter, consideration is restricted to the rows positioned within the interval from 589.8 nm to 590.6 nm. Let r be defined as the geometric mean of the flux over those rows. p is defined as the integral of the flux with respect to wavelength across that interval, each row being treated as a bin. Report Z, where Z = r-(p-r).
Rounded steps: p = 19.3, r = 24.3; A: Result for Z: 29.3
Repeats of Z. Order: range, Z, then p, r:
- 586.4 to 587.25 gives 29.0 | 21.3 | 25.1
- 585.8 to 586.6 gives 29.0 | 19.3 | 24.1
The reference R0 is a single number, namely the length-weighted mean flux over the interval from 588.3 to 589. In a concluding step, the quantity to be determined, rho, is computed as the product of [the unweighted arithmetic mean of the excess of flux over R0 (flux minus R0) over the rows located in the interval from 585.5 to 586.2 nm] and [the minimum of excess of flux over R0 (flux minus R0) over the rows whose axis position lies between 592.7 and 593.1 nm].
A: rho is 0.0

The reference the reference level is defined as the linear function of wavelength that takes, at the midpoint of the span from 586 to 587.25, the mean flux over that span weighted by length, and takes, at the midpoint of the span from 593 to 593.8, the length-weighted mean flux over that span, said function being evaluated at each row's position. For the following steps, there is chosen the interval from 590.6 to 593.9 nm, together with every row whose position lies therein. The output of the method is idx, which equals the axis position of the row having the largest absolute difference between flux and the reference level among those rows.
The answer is 592.613 nm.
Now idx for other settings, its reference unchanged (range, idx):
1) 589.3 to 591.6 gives 589.347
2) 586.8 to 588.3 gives 588.262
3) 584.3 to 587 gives 584.616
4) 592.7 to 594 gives 592.749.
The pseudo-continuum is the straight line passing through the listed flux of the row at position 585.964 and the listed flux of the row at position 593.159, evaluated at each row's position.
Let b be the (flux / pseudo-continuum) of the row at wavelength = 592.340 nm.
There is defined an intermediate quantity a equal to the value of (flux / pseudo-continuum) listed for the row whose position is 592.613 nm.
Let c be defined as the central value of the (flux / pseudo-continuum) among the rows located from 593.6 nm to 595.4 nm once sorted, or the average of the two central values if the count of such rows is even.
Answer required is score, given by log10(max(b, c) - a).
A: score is -0.78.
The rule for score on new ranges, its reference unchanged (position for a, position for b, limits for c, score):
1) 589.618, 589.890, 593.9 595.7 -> -0.62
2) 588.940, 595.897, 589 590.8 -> -0.71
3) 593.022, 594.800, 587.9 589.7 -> -1.17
